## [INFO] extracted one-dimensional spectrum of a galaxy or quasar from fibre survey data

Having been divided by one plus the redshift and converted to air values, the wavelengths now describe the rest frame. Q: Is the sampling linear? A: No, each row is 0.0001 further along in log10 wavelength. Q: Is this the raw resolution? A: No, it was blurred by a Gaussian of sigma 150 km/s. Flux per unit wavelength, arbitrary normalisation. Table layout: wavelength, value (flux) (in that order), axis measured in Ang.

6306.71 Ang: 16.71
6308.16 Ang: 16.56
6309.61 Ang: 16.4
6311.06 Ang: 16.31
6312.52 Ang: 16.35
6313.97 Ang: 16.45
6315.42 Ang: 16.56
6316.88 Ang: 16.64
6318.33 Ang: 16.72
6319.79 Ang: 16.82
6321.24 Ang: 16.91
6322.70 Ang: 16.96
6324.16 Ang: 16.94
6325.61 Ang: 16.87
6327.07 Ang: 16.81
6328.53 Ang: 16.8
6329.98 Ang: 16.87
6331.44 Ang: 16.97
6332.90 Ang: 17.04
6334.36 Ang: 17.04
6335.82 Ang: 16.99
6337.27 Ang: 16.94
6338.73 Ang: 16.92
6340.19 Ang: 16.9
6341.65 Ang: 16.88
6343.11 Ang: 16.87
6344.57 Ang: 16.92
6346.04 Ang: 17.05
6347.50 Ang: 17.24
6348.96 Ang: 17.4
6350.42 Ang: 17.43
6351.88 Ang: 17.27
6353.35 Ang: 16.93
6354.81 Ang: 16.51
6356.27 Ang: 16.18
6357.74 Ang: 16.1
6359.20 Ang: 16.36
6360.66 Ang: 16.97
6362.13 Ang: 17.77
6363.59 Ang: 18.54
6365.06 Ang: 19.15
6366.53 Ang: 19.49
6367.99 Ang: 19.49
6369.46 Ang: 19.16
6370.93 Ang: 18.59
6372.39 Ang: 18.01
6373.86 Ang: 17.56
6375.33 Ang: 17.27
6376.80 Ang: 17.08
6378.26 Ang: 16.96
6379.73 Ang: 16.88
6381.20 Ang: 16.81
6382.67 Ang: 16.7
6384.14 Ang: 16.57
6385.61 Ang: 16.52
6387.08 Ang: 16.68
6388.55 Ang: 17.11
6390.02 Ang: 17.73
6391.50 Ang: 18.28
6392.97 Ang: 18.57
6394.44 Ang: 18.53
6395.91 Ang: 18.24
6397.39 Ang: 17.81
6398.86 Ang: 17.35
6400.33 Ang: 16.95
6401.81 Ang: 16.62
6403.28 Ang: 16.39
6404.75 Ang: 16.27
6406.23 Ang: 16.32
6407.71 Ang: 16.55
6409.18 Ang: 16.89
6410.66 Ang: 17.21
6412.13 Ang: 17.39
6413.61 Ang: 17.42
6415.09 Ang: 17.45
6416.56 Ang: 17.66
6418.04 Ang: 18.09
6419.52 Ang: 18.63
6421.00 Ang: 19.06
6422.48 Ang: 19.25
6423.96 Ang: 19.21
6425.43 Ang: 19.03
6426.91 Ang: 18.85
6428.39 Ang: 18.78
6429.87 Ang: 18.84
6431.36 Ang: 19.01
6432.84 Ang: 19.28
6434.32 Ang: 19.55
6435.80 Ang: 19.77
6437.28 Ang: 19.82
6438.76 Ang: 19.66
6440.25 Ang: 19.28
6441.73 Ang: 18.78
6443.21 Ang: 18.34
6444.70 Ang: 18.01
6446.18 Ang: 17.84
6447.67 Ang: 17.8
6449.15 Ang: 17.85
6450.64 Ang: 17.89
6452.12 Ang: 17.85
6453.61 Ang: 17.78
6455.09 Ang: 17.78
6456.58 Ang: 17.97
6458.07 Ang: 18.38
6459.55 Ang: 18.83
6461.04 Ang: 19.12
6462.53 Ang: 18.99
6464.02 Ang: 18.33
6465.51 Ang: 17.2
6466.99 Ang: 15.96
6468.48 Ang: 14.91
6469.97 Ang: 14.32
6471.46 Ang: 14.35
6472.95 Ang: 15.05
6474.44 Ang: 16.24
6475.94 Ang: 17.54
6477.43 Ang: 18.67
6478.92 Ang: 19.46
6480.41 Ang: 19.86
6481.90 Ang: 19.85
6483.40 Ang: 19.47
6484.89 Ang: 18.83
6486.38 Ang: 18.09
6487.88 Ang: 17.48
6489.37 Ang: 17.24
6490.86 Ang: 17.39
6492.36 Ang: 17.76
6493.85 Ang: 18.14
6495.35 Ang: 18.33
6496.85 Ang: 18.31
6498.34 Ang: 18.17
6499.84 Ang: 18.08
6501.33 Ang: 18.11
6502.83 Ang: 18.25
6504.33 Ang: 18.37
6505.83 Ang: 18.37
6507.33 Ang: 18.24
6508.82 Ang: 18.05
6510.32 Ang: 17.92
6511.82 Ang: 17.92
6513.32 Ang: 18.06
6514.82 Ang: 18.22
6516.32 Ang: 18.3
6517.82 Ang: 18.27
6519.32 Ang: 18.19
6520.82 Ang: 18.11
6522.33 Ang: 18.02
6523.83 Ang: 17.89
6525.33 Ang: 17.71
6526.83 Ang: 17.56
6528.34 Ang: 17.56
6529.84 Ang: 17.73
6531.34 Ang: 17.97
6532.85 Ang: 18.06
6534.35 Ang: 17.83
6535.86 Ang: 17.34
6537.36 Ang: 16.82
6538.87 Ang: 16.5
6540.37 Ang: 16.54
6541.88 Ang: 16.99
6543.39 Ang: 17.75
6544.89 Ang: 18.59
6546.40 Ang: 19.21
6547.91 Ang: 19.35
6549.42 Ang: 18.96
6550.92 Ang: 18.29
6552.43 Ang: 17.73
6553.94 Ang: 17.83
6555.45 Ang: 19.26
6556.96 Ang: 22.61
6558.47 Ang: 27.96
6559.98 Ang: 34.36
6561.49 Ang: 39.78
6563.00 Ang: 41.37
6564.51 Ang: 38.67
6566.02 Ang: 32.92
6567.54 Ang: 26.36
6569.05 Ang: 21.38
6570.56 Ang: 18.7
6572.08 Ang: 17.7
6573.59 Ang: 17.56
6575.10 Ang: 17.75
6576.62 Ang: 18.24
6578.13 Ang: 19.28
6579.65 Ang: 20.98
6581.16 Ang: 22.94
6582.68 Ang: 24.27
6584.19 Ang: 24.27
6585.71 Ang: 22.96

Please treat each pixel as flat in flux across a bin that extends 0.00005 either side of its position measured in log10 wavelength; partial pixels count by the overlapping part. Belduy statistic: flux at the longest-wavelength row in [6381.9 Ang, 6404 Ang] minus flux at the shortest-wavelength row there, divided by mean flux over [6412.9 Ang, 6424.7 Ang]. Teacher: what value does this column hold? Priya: -0.017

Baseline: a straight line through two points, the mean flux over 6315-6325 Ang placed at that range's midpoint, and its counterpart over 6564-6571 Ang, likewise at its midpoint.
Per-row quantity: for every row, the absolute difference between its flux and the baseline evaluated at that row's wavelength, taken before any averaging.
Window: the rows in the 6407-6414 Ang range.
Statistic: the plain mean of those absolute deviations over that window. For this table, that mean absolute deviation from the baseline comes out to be 3.7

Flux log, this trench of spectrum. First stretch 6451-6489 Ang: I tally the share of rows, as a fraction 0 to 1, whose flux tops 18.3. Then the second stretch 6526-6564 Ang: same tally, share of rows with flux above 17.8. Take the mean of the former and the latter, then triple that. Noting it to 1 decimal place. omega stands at 1.6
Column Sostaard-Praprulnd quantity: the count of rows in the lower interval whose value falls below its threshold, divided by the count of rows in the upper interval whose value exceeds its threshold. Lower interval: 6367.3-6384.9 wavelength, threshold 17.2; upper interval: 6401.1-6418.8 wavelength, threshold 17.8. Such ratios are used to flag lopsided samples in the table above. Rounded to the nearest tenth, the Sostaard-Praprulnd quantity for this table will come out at 6.0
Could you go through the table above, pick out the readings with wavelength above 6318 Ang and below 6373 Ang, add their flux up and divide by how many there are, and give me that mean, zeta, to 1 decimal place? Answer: 17.3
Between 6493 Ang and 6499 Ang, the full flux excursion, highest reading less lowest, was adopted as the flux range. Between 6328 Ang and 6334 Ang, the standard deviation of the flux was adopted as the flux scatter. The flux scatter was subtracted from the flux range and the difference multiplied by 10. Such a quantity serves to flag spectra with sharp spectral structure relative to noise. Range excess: 1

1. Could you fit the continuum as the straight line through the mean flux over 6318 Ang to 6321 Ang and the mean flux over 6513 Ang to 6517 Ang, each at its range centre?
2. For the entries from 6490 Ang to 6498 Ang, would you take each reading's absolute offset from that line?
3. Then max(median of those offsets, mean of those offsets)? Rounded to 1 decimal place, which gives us 0.3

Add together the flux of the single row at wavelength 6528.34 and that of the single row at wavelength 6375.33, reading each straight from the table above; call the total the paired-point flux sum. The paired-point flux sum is 34.8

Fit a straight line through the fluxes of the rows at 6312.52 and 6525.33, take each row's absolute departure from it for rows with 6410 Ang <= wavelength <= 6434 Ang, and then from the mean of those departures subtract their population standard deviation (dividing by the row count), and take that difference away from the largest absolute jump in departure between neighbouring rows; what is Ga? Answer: -0.2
